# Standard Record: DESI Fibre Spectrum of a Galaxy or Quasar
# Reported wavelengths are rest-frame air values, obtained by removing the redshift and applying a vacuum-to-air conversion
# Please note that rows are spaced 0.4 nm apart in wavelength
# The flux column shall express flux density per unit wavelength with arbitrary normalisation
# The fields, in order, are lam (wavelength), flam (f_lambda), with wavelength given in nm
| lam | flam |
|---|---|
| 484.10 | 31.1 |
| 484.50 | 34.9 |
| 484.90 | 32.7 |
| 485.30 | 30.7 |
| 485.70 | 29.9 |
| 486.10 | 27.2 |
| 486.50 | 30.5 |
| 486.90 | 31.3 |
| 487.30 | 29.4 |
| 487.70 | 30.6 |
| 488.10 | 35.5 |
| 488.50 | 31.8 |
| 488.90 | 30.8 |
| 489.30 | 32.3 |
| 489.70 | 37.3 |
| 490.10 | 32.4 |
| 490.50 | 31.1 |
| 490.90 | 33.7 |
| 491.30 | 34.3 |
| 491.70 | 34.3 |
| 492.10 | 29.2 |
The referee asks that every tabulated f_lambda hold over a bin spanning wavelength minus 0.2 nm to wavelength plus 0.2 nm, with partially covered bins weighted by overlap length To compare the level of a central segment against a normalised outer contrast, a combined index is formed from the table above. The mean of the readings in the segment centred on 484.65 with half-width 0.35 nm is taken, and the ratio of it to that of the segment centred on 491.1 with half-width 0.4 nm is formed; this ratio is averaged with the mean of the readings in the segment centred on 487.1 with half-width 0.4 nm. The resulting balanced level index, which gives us 15.67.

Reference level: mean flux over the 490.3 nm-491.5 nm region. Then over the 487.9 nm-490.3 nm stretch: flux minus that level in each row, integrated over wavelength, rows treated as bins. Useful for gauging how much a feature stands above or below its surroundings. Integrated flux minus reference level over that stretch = 1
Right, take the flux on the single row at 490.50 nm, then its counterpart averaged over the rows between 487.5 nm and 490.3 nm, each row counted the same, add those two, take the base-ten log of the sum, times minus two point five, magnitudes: -4.516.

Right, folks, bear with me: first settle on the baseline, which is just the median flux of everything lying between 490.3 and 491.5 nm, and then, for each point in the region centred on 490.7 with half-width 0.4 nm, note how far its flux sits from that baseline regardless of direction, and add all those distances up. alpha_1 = 2.6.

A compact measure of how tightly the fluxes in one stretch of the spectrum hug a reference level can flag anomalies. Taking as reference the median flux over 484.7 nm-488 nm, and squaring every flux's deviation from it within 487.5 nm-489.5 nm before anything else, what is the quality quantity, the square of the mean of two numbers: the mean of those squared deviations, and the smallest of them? 9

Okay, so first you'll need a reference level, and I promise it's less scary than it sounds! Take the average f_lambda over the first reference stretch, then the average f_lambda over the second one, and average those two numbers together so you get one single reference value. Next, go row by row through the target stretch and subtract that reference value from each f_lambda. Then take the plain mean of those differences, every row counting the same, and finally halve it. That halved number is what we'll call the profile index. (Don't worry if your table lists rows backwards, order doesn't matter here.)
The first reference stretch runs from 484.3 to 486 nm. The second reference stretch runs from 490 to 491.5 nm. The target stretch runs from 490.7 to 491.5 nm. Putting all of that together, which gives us 0.8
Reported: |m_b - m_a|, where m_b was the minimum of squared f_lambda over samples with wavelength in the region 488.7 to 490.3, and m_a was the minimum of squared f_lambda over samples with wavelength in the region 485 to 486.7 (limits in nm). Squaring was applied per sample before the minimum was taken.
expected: 209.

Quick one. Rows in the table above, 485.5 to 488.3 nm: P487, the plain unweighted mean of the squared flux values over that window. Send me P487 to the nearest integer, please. 944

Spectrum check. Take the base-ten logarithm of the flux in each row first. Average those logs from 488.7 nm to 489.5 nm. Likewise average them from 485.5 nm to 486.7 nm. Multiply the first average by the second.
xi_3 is 2.20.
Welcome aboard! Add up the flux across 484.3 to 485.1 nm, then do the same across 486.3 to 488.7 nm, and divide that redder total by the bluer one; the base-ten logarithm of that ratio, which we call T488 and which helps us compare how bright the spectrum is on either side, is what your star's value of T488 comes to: 0.45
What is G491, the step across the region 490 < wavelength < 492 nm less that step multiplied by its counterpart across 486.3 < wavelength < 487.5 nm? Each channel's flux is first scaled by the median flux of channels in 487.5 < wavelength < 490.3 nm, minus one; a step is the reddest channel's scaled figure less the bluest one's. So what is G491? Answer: 0.061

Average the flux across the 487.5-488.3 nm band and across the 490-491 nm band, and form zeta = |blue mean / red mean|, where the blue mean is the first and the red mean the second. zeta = 1.02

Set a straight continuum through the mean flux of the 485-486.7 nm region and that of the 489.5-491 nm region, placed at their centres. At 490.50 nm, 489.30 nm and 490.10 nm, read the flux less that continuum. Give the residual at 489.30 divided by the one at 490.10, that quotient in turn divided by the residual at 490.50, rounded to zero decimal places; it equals 0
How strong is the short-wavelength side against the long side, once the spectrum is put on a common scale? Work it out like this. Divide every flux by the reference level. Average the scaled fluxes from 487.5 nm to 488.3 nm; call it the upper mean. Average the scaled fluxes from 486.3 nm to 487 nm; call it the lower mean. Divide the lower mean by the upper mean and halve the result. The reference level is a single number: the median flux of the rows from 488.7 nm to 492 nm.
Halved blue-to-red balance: 0.467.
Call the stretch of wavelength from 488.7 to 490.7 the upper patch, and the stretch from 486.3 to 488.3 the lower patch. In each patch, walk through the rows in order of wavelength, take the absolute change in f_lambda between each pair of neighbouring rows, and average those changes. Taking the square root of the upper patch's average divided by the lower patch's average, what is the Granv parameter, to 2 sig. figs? 1.2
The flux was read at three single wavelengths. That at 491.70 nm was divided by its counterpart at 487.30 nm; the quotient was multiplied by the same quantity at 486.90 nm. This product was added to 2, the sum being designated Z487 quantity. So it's 38.5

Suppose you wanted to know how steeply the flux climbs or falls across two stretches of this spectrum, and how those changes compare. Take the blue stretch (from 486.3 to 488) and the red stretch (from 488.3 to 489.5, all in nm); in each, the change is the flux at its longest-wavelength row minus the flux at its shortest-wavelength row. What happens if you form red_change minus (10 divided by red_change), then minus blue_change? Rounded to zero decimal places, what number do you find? -20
